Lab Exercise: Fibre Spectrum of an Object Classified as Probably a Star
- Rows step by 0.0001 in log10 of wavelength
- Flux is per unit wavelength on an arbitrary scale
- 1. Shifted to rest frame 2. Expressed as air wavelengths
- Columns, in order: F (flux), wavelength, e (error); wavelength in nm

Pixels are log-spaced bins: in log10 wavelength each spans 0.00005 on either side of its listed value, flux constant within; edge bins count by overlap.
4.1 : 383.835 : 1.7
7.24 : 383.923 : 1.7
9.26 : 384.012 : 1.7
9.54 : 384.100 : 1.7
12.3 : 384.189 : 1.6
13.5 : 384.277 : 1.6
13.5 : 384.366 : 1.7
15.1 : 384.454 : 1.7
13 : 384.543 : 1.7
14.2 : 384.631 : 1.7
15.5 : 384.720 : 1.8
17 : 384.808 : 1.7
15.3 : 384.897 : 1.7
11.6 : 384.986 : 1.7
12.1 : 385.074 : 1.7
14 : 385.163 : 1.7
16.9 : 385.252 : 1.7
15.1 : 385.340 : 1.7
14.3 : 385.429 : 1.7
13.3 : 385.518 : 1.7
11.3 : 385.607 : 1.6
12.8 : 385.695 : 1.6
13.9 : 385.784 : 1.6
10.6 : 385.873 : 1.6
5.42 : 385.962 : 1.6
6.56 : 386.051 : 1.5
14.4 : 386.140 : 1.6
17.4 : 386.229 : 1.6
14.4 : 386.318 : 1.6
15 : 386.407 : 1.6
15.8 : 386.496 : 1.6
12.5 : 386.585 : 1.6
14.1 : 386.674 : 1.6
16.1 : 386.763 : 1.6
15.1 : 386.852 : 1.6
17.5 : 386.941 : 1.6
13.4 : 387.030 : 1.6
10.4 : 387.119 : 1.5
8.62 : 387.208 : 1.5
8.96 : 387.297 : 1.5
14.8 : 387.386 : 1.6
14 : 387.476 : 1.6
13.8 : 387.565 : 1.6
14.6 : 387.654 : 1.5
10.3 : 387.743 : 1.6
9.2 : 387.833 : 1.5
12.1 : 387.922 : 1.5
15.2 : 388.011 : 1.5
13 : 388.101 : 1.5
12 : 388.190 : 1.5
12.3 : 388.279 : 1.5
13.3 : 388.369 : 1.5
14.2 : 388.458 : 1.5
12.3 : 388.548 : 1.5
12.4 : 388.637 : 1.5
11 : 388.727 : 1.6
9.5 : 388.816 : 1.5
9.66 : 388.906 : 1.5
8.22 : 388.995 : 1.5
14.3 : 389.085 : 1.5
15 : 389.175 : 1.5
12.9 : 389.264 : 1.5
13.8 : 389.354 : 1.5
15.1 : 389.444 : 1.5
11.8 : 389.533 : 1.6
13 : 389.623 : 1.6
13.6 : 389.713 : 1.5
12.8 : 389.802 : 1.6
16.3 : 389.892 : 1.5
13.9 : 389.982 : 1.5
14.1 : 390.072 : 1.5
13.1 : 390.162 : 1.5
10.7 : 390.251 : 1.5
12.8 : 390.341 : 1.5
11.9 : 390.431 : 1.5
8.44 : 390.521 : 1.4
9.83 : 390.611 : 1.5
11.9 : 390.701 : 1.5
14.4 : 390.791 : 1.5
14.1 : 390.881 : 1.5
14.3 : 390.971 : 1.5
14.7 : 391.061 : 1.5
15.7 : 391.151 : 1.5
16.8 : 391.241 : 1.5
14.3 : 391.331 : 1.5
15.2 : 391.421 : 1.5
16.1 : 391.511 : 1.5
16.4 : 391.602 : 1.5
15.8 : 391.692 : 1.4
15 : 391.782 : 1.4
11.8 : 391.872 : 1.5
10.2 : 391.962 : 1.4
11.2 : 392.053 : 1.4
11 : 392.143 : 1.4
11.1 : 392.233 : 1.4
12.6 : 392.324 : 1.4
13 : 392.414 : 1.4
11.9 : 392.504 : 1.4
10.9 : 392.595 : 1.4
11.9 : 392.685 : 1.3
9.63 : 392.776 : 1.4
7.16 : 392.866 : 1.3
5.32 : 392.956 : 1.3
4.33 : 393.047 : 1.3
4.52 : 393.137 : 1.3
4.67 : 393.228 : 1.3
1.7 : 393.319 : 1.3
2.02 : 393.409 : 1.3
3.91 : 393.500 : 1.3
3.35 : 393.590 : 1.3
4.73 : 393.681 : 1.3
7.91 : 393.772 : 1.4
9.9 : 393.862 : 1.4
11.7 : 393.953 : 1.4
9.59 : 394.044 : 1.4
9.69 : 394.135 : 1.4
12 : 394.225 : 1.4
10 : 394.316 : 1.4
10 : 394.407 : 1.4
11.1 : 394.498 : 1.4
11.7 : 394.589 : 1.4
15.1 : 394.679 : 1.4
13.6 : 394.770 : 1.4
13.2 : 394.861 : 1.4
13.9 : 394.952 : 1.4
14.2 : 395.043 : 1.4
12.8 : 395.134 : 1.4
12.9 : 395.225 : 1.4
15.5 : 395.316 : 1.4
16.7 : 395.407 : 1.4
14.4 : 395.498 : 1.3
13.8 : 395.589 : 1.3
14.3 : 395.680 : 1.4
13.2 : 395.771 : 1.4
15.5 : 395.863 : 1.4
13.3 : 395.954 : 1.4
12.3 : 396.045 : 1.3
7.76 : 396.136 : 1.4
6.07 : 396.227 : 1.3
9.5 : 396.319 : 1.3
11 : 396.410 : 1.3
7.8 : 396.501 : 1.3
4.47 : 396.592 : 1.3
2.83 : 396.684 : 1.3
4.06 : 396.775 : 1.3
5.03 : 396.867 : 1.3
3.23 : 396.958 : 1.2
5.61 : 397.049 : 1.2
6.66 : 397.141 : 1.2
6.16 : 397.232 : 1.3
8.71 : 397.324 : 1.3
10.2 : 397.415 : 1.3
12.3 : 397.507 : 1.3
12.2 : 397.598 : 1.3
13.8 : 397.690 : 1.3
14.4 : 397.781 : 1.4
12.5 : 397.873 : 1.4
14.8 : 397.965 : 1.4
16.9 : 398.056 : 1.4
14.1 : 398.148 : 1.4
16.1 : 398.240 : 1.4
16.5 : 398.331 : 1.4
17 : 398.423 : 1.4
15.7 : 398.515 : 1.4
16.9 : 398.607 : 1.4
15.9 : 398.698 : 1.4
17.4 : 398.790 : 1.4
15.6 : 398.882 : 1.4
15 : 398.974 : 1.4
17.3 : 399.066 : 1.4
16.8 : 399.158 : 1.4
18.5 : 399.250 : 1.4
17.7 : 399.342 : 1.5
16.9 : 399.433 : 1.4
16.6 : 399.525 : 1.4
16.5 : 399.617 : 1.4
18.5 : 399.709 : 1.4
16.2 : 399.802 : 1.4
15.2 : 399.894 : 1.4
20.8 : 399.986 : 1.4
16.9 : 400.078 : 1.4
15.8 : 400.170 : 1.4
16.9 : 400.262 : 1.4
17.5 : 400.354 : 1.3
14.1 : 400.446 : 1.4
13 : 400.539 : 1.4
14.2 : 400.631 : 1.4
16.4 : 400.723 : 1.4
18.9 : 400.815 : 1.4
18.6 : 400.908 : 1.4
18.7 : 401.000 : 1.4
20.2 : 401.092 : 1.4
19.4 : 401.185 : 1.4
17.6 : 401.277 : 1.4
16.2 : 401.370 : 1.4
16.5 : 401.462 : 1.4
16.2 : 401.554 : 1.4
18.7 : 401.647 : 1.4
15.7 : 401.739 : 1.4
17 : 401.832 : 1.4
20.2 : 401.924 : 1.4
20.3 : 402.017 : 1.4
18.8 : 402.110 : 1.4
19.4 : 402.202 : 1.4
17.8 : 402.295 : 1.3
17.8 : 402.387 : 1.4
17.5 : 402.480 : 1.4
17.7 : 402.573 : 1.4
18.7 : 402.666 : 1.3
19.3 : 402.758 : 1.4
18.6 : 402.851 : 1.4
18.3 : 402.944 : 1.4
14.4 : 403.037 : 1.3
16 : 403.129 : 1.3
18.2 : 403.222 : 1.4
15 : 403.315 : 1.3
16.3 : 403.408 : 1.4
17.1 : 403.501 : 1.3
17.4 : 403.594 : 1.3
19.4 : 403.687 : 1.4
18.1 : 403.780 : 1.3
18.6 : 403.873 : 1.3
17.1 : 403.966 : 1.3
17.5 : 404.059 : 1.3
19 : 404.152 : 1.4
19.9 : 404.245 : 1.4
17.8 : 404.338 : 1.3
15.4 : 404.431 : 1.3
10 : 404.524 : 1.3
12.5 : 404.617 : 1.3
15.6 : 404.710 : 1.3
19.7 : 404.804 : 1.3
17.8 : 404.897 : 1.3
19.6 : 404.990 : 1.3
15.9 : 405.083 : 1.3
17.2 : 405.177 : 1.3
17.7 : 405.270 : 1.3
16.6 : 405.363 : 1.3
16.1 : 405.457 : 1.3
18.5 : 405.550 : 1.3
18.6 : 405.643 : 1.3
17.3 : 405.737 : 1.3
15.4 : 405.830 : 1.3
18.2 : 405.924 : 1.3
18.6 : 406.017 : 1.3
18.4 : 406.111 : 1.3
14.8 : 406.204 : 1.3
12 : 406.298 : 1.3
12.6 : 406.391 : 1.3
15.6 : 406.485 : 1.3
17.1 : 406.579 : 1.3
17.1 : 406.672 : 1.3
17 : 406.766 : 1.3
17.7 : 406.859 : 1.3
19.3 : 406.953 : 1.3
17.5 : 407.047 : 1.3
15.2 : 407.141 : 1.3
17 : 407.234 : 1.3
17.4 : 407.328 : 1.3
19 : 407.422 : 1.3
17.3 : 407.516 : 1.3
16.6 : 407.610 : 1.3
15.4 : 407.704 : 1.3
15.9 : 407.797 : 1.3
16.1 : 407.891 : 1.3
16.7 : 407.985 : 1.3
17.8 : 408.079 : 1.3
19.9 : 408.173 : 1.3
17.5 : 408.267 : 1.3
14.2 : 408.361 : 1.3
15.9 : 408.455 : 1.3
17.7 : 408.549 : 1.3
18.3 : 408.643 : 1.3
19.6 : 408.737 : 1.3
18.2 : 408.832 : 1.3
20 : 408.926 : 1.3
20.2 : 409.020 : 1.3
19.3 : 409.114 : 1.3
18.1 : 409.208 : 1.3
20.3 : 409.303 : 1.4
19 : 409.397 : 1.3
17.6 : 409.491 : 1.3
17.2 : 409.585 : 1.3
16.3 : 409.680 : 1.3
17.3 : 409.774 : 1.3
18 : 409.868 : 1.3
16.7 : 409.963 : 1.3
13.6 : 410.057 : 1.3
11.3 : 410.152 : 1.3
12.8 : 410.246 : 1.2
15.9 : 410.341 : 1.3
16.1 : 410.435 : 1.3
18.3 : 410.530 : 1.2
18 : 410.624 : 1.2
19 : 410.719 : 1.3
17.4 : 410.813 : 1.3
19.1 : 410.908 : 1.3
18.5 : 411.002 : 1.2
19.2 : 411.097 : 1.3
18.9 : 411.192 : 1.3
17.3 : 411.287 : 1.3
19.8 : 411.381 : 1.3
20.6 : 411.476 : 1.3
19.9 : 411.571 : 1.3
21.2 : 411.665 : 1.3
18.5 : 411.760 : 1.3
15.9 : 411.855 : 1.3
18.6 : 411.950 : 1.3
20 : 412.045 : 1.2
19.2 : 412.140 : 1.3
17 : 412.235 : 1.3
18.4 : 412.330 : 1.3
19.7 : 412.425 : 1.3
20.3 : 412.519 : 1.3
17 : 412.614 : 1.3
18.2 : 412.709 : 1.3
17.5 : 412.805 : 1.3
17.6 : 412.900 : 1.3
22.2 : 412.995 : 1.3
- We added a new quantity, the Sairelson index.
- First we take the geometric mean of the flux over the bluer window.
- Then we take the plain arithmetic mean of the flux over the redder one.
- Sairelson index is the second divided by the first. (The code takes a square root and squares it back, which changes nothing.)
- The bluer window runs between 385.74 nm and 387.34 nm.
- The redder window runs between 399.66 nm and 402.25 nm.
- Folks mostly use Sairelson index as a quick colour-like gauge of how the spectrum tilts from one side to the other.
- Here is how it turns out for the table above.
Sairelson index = 1.43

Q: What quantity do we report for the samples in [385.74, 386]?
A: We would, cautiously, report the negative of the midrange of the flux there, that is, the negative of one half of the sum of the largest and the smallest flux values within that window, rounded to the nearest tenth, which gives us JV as -9.7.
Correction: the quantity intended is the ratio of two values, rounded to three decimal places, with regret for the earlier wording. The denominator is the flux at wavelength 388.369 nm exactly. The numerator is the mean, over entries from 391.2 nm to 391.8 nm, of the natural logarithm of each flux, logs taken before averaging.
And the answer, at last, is 0.207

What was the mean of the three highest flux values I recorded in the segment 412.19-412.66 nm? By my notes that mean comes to 19.5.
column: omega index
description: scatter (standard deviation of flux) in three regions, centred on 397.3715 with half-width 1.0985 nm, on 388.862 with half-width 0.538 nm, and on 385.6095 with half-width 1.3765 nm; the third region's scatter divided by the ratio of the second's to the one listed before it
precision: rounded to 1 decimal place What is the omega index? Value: 5.9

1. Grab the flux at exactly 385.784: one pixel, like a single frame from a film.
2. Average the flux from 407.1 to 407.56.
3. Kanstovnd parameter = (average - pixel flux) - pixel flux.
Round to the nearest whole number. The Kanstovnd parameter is -11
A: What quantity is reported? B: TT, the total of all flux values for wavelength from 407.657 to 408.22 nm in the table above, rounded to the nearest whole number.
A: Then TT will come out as 102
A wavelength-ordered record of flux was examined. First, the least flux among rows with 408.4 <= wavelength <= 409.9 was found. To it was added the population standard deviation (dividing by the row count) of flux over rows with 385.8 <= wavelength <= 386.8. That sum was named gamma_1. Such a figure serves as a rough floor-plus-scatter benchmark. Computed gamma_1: 20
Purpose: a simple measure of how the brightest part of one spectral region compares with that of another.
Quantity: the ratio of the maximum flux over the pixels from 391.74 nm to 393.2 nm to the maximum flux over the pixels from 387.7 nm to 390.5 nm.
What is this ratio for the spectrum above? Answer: 0.92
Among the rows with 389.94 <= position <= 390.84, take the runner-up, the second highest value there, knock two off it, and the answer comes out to 12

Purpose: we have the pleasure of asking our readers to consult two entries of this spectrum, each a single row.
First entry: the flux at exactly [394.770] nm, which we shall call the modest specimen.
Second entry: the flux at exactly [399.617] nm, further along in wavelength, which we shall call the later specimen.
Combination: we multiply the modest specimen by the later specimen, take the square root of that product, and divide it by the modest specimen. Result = 1.10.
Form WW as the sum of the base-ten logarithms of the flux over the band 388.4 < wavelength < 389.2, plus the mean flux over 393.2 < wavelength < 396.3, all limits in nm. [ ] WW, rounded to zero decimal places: 20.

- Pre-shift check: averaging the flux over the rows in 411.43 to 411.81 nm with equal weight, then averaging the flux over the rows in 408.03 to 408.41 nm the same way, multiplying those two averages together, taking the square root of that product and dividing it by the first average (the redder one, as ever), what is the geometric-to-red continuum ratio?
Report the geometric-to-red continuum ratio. 0.930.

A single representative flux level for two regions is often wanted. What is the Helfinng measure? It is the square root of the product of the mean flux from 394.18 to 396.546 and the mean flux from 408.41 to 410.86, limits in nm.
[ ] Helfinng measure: 14.7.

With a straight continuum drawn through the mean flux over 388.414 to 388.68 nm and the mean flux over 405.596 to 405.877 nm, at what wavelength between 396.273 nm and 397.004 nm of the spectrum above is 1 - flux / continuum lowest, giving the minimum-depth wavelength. 396.410 nm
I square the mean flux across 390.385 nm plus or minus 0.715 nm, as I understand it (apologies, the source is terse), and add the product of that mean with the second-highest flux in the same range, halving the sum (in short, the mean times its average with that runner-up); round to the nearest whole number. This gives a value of 179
